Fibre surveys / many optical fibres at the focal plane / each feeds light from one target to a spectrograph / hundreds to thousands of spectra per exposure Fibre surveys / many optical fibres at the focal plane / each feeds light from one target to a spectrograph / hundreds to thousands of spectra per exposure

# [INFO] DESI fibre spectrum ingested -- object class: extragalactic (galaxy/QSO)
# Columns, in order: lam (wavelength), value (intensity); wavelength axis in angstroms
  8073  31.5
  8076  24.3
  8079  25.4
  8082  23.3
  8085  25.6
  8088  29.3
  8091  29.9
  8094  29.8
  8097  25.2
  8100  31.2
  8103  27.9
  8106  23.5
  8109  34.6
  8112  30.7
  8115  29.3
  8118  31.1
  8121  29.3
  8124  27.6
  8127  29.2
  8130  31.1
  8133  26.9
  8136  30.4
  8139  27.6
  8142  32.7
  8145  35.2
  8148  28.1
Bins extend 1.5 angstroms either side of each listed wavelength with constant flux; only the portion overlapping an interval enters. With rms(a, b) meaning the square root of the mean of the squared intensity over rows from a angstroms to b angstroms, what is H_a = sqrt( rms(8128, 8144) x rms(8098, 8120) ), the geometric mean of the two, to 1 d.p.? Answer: 29.9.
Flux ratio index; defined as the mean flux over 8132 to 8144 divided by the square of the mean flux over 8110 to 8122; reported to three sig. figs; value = 0.0324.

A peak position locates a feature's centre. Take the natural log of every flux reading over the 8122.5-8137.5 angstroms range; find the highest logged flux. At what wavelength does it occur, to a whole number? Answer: 8130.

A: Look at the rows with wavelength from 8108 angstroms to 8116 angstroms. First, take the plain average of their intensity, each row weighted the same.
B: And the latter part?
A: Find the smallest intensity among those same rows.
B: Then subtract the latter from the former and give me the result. 2.2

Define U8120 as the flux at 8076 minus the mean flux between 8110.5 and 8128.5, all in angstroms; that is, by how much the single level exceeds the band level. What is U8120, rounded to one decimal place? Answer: -5.2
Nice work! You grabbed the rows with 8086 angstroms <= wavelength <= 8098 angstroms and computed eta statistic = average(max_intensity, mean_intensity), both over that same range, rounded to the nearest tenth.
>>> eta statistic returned 29.2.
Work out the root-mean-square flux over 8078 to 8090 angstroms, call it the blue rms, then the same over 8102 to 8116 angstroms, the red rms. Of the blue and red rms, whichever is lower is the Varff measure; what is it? 26.0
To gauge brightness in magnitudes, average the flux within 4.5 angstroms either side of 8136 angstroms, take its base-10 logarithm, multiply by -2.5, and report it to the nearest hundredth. -3.63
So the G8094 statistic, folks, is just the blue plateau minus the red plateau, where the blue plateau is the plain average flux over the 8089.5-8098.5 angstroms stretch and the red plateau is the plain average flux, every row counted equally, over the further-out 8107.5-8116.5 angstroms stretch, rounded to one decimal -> -3.2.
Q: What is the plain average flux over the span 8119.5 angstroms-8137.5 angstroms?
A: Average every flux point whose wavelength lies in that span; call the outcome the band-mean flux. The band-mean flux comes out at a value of 29.1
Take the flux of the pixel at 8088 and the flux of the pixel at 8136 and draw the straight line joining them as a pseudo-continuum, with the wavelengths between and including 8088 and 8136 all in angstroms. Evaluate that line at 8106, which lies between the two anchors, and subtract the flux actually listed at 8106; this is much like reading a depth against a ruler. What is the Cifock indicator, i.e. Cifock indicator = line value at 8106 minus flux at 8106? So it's 6.2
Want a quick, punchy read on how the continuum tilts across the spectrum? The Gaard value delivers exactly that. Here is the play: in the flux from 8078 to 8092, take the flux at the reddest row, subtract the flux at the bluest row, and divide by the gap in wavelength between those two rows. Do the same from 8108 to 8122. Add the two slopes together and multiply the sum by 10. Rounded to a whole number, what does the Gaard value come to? -1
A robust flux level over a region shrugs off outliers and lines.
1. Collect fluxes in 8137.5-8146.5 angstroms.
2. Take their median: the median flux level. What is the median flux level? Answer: 32.7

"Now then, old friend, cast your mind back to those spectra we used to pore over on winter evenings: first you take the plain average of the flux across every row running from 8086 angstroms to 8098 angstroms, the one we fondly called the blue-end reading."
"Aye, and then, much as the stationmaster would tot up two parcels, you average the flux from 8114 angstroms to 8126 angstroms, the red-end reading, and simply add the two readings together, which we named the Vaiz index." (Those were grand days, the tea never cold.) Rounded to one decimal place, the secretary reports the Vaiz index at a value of 57.9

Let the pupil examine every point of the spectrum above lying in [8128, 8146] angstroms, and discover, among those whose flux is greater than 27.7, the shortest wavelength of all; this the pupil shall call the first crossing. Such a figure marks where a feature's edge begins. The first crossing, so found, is 8130 angstroms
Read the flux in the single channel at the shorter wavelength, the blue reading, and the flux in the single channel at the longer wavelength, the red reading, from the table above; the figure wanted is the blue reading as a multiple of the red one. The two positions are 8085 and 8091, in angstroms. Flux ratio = 0.86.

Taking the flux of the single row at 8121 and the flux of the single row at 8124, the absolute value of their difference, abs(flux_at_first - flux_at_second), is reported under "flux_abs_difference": 2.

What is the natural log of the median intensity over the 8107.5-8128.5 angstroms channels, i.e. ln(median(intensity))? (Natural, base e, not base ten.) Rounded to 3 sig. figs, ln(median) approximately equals 3.38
